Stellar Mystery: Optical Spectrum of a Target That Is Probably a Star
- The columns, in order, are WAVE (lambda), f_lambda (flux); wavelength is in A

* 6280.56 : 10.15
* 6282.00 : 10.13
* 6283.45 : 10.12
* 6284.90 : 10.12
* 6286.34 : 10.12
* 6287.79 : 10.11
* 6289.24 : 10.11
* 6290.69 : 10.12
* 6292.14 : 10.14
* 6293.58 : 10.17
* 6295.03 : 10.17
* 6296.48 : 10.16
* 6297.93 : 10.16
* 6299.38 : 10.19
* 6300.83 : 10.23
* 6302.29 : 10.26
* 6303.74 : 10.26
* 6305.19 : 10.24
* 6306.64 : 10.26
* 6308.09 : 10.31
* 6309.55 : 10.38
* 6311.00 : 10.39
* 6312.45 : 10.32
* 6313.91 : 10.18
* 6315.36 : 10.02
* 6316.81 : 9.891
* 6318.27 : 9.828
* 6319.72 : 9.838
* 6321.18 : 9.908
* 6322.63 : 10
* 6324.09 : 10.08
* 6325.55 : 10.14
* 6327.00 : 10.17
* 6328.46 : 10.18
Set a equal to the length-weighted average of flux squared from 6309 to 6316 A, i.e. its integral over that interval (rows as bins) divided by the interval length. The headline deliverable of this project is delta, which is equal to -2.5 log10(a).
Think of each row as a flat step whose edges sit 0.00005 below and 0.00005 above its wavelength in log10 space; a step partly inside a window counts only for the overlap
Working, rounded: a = 105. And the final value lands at -5.06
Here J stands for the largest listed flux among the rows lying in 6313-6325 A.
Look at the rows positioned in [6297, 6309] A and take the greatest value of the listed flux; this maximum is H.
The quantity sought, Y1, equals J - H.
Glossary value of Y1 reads -0.1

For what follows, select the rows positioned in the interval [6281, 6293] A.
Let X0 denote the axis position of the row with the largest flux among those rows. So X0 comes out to 6292.14 A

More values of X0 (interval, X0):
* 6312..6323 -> 6312.45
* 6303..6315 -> 6311.00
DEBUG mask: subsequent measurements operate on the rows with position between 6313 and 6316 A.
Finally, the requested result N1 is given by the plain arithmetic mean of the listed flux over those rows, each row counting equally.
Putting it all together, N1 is 10.1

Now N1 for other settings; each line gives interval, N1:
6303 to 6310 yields 10.3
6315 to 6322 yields 9.9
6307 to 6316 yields 10.3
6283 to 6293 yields 10.1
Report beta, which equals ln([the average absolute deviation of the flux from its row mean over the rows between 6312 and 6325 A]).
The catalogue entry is -2.1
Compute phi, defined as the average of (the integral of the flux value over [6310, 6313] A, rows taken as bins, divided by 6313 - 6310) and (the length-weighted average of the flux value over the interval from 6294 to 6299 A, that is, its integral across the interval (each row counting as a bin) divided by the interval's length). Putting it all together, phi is 10.3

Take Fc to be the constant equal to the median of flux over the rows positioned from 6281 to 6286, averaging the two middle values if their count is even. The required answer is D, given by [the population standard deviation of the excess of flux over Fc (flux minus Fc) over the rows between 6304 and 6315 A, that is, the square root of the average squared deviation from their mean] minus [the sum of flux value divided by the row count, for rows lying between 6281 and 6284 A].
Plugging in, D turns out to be -10.05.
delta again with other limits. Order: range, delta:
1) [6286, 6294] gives -5.03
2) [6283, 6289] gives -5.03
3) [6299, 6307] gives -5.05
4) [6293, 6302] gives -5.04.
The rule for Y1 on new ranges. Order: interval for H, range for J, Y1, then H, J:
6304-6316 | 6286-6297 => -0.2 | 10.39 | 10.17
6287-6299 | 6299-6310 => 0.2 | 10.17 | 10.38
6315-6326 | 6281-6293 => 0.0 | 10.14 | 10.14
